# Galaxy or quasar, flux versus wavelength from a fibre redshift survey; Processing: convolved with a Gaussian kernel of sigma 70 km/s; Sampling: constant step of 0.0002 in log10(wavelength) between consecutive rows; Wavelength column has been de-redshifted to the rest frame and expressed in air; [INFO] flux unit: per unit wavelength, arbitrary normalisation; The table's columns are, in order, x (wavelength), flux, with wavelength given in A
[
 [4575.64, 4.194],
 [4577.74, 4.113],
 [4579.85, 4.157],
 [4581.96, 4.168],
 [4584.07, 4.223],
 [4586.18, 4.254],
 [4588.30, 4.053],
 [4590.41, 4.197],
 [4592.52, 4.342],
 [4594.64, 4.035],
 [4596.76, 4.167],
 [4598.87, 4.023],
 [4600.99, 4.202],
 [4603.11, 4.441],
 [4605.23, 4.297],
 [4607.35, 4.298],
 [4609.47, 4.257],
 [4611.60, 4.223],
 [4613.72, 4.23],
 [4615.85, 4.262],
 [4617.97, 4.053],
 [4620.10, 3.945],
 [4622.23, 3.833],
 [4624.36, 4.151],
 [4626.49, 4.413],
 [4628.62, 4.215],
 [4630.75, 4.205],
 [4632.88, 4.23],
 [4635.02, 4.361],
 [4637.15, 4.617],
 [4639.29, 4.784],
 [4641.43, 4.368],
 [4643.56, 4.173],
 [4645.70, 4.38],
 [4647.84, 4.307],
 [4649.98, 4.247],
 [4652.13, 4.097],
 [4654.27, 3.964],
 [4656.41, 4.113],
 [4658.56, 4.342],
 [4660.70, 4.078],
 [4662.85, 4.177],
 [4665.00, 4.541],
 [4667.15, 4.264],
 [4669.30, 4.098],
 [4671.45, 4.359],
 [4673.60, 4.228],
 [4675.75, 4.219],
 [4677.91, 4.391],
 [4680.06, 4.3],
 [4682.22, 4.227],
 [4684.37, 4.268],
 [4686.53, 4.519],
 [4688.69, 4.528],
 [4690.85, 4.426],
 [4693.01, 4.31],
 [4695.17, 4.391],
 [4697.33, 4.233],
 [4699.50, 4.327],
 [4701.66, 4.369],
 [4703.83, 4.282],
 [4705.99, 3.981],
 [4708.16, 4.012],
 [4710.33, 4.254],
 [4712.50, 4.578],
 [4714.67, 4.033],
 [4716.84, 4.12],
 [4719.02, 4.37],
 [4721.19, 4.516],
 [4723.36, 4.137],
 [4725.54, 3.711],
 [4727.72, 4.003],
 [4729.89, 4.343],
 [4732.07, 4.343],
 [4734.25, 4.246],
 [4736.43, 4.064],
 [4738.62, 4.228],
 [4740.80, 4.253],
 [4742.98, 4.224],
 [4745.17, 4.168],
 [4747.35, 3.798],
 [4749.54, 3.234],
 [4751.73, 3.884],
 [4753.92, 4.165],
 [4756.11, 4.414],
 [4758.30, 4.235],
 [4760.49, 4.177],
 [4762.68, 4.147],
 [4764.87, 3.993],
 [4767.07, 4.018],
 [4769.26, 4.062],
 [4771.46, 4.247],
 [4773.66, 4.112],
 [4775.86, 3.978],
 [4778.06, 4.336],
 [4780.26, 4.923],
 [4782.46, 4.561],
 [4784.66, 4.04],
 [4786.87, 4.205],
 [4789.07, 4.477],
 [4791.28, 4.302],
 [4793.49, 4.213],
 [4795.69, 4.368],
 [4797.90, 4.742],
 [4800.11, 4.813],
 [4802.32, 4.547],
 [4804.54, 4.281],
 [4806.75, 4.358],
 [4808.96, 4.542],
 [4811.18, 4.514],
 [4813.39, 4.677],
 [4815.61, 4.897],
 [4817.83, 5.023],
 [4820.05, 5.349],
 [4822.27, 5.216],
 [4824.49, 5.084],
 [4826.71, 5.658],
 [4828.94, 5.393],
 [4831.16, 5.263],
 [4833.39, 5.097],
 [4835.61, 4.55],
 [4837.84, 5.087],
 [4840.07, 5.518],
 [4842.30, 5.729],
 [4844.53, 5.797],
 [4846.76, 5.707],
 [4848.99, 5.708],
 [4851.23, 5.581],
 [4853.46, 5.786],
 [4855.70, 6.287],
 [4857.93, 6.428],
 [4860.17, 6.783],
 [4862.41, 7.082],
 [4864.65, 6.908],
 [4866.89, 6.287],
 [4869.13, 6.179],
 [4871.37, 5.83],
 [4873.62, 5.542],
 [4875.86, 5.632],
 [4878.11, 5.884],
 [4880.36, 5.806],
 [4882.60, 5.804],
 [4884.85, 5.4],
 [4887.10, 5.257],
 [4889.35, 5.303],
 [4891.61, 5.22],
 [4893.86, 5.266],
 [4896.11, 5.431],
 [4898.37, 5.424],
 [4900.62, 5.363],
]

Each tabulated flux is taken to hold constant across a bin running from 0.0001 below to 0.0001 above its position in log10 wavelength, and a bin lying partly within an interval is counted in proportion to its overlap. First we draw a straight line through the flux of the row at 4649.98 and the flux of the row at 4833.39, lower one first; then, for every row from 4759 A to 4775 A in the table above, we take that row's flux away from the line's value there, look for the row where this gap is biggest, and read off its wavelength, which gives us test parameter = 4764.87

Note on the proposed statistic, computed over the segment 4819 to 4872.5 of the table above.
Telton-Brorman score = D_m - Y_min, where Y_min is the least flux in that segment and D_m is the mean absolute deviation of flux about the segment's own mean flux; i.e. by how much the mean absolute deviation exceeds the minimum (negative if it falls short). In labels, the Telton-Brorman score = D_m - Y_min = -4.07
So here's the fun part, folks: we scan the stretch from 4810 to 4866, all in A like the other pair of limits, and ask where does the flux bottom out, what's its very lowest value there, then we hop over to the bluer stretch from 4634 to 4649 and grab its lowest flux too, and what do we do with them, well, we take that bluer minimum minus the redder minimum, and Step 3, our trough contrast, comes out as -0.34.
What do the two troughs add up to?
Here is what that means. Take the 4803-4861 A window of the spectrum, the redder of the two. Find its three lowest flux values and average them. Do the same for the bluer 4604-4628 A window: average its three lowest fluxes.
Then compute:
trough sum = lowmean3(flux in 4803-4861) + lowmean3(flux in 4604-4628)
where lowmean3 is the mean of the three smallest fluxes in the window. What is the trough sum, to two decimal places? 8.33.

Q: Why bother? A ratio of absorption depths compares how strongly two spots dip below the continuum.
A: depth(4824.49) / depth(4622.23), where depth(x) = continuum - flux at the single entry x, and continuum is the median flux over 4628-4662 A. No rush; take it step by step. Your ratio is -2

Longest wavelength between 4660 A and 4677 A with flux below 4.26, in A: 4675.75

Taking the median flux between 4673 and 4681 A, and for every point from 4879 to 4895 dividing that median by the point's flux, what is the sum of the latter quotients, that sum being 5.50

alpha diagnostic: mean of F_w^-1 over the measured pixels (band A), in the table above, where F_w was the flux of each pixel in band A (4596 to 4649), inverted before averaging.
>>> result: 0.2354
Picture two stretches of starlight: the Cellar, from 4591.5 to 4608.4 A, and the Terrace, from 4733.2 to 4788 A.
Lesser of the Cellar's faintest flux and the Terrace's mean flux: 4.02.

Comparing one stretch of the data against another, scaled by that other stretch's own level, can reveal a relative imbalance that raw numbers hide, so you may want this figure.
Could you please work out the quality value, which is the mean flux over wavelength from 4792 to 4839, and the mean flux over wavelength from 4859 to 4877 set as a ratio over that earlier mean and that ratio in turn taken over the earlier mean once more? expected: 0.268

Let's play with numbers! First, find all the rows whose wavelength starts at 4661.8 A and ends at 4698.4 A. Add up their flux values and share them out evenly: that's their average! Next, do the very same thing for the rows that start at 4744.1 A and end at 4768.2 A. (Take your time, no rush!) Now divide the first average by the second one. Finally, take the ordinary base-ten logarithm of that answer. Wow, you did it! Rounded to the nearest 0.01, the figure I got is 0.03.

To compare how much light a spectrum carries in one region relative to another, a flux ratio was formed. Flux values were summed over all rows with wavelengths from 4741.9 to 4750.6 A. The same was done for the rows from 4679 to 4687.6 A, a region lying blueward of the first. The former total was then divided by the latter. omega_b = 0.89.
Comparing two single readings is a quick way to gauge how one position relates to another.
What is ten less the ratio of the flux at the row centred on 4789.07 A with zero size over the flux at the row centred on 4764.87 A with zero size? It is 8.88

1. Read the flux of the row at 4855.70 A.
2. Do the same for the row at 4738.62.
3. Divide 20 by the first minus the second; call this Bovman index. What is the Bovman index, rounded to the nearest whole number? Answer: 10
